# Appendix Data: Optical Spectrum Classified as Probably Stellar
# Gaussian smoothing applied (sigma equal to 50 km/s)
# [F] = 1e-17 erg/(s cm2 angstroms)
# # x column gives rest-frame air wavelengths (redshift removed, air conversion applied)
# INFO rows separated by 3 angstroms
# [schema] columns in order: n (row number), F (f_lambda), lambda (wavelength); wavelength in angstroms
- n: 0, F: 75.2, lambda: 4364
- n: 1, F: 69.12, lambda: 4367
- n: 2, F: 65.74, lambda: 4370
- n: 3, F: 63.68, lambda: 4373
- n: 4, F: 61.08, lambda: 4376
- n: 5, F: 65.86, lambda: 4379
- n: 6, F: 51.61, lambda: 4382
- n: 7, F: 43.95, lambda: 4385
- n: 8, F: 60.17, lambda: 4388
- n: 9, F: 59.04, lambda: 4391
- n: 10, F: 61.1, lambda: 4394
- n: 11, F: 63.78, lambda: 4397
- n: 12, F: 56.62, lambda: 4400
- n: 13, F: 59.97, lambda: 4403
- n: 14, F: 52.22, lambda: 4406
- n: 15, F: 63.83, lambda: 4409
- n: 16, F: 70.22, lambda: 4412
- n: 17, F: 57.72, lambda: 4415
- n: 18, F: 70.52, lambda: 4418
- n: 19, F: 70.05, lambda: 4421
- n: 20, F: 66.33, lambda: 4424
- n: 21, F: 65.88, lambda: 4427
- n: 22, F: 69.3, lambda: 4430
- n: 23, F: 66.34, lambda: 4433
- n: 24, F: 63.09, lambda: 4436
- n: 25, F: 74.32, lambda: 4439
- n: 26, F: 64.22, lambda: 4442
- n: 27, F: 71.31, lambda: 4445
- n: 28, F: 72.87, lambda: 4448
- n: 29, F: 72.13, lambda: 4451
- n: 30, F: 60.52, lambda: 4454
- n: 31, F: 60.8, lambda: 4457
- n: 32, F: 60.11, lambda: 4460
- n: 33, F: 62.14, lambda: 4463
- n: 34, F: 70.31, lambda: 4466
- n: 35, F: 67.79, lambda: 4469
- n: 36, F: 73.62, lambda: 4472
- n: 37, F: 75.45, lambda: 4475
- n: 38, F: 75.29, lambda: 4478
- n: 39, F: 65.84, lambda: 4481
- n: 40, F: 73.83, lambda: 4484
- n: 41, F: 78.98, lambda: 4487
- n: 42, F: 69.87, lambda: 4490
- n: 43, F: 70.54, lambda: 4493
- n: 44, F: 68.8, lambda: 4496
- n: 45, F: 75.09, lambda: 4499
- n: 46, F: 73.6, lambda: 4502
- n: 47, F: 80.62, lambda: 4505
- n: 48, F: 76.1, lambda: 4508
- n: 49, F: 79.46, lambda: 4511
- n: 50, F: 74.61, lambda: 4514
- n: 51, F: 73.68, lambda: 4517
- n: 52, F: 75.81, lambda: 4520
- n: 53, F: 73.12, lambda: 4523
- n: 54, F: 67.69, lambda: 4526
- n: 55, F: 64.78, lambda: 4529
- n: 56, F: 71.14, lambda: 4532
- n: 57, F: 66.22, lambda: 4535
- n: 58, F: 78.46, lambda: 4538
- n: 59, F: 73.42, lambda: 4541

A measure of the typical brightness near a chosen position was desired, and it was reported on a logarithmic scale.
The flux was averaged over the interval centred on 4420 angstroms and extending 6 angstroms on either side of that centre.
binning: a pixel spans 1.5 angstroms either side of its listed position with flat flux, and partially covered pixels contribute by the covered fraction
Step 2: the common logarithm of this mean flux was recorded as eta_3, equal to 1.82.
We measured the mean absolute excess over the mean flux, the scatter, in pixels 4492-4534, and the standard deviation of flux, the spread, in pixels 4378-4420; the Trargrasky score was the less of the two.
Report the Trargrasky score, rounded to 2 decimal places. 3.32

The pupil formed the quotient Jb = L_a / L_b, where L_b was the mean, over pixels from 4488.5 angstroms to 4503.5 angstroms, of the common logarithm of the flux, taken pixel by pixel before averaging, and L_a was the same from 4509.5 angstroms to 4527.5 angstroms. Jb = 1.01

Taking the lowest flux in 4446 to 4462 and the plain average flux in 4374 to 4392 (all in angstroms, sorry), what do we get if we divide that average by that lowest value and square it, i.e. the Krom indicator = 0.90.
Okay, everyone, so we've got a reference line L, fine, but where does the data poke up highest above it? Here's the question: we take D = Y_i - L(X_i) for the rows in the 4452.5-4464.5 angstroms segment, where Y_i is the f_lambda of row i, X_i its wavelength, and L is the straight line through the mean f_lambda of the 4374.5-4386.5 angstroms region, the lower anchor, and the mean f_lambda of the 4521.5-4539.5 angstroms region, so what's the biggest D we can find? -1.5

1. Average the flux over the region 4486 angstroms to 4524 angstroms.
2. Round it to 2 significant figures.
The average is 75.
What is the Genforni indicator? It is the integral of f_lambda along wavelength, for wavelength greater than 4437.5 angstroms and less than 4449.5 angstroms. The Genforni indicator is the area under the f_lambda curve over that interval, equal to 848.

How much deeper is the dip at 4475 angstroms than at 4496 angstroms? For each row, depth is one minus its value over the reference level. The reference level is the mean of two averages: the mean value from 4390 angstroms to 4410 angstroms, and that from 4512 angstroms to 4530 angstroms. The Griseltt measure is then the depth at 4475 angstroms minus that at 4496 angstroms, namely -0.10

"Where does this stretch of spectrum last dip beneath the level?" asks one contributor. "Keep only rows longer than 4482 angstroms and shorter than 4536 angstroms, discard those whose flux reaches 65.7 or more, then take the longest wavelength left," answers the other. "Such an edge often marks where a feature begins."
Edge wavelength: 4529 angstroms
